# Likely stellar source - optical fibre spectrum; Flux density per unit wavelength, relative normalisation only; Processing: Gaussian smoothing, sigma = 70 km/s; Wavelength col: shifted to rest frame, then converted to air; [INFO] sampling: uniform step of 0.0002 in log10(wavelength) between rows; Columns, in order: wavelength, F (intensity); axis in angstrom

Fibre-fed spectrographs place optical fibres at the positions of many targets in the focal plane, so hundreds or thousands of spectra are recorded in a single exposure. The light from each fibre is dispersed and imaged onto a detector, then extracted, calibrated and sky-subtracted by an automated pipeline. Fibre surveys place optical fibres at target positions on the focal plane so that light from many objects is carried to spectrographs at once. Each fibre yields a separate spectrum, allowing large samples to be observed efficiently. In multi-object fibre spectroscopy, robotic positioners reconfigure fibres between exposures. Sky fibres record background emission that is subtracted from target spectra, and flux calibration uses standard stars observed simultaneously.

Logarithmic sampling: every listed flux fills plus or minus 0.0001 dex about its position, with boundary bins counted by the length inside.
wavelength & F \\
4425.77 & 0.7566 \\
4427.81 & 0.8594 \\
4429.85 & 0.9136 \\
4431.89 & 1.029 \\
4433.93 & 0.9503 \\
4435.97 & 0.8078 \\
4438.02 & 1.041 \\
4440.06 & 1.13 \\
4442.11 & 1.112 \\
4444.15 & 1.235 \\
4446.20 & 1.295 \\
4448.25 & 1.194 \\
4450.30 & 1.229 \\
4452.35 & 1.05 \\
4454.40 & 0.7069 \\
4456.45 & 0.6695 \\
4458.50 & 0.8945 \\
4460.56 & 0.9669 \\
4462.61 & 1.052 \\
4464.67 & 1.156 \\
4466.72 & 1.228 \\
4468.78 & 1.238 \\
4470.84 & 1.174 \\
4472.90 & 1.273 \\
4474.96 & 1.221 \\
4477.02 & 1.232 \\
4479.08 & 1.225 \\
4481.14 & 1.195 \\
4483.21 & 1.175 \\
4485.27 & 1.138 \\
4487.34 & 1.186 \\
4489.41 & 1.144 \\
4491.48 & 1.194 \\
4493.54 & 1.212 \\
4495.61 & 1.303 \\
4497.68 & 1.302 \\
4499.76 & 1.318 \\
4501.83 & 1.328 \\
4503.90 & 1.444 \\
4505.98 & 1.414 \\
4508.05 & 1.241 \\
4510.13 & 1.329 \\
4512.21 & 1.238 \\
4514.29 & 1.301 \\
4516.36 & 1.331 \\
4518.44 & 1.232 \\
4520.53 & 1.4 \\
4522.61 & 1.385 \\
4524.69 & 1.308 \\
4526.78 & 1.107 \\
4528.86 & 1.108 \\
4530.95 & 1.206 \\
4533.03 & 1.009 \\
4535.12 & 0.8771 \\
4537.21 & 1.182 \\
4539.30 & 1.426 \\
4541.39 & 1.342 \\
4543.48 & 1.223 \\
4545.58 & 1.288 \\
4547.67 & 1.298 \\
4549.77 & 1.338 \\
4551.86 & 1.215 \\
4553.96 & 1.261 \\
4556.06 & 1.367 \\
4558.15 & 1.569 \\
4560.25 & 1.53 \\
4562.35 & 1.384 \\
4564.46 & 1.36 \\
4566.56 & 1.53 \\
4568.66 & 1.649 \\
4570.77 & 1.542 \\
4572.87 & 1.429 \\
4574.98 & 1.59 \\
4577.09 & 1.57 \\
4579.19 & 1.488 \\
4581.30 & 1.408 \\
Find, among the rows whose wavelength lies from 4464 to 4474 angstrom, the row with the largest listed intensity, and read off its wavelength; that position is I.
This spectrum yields 4472.90 angstrom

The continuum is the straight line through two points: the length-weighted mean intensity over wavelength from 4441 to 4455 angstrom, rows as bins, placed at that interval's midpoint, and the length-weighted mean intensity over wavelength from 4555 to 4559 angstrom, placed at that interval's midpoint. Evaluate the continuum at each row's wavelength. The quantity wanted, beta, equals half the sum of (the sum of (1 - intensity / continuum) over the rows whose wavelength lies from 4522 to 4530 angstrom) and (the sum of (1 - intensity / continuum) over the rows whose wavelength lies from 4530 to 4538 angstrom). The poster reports 0.7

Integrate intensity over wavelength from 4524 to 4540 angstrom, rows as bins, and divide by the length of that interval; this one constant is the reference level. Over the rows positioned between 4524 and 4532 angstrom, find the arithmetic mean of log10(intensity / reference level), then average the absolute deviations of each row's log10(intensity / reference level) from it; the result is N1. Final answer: 0.027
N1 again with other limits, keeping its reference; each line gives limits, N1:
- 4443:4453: 0.023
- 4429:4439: 0.033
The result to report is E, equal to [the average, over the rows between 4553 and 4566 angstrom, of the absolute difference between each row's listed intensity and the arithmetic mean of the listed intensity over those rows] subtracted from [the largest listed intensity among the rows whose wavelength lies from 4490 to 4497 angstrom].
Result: 1.2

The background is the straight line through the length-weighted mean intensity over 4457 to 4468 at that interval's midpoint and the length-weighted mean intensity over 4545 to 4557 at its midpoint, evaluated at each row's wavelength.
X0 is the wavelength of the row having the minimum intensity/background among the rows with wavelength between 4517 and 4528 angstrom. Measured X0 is 4526.78 angstrom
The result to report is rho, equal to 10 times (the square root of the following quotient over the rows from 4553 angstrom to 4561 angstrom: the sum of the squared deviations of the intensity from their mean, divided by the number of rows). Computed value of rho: 1.2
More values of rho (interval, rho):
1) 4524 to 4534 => 1.0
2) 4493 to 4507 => 0.7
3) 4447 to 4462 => 2.0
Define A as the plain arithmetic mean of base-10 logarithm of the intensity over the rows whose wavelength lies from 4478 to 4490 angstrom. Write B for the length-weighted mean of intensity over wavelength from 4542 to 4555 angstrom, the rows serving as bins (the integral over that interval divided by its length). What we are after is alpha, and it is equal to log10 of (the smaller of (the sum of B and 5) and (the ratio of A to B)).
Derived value -1.3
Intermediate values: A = 0.07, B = 1.27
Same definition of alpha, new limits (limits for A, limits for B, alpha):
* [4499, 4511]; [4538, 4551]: -1.0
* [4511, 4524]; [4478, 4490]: -1.0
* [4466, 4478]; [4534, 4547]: -1.1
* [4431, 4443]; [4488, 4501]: -2.7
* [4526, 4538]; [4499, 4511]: -1.6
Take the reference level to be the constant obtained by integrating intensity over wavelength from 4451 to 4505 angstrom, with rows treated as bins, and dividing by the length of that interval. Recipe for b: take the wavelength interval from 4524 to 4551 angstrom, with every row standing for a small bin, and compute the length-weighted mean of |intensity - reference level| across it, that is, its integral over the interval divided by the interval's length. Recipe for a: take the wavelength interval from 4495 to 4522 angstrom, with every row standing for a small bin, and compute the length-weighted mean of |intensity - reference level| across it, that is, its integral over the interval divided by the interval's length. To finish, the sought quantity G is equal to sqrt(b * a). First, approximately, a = 0.17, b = 0.132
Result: 0.15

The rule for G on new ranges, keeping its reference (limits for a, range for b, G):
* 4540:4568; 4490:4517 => 0.18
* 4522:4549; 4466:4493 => 0.08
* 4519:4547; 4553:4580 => 0.22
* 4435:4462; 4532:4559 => 0.17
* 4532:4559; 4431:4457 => 0.17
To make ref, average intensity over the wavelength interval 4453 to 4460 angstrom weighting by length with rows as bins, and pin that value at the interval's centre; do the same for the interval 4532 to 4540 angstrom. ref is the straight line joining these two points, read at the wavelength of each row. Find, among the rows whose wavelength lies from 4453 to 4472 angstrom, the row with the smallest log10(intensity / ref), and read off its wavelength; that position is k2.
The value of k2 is 4456.45 angstrom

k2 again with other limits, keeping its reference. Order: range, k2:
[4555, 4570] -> 4564.46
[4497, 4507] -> 4497.68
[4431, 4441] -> 4435.97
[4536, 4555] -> 4551.86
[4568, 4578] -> 4572.87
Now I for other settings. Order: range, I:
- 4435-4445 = 4444.15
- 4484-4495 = 4493.54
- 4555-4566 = 4558.15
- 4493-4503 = 4501.83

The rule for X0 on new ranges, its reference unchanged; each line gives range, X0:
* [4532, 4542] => 4535.12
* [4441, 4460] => 4456.45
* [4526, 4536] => 4535.12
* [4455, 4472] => 4456.45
